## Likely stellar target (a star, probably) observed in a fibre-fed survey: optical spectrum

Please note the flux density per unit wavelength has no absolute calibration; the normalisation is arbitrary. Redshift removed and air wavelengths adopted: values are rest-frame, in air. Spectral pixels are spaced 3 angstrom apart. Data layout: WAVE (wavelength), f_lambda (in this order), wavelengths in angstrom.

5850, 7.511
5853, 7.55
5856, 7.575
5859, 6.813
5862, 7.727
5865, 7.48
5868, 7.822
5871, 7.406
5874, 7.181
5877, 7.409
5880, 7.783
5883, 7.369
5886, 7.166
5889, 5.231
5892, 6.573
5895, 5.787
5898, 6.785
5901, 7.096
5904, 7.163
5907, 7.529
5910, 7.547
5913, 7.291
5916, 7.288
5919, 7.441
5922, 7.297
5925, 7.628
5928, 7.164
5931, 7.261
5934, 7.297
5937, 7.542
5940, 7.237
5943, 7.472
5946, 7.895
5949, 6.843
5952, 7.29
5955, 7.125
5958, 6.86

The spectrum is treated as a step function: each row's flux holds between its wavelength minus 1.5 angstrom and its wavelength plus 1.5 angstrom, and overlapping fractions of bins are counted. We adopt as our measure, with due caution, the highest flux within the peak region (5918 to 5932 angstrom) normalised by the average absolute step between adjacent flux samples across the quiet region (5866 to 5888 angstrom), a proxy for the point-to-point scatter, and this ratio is 25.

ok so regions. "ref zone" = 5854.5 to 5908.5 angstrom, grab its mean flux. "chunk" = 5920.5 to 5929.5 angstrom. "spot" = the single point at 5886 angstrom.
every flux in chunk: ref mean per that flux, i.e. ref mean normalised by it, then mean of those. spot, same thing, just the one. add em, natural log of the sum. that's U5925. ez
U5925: 0.67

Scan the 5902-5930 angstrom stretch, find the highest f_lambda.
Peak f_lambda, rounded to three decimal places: 7.628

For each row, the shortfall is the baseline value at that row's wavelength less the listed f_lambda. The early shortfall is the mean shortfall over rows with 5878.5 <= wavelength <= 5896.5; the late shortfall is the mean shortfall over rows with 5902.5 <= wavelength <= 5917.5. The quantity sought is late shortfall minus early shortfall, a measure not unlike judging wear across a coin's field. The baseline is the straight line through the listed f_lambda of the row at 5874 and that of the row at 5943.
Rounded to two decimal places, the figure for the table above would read -0.62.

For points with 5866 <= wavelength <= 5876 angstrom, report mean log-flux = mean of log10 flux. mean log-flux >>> 0.873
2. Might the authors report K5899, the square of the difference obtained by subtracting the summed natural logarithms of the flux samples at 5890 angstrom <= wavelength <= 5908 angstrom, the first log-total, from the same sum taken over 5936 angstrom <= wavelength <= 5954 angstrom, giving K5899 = 0.24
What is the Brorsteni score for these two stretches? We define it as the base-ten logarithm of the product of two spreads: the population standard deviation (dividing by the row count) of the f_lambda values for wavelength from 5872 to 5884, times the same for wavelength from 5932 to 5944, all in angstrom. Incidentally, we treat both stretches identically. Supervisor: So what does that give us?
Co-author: -1.6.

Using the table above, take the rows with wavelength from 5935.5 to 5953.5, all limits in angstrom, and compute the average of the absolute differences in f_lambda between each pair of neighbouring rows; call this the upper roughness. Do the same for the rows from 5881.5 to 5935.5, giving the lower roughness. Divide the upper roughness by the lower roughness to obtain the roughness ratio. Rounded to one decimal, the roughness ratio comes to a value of 1.1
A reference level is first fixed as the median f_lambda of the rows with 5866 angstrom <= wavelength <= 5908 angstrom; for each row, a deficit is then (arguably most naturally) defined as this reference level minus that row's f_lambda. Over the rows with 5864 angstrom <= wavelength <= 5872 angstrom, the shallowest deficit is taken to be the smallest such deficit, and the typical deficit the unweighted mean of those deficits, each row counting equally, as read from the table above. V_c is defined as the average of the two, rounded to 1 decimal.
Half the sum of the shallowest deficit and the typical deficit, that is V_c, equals -0.5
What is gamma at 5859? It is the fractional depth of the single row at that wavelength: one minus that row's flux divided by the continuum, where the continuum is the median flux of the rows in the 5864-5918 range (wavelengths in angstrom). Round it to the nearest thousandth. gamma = 0.065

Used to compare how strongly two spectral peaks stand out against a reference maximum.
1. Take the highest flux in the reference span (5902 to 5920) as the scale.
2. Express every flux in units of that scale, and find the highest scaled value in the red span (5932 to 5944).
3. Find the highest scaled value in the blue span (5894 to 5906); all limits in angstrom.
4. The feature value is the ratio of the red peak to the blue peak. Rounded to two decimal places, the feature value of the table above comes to 1.05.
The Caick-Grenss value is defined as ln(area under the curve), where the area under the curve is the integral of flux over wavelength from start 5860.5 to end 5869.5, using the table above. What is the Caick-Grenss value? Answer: 4.24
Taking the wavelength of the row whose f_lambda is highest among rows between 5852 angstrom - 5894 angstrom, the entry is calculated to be 5868 angstrom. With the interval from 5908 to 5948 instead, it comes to 5946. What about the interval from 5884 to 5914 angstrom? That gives 5910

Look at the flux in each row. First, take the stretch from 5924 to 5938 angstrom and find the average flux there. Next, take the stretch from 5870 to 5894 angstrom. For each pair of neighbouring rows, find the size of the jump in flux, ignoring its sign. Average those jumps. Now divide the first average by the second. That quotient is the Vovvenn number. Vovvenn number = 11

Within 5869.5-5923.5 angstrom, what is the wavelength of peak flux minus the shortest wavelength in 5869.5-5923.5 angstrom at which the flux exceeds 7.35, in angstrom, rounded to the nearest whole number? 9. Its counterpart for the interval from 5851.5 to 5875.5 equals 15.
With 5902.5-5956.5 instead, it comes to 39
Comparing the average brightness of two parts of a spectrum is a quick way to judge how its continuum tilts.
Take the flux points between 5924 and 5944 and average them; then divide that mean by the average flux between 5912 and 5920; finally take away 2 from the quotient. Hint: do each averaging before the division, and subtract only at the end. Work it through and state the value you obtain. -1.00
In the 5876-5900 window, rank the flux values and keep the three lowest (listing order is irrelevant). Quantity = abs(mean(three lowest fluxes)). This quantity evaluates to 5.9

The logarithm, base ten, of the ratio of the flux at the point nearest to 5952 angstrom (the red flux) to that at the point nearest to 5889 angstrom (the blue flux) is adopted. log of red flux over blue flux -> 0.14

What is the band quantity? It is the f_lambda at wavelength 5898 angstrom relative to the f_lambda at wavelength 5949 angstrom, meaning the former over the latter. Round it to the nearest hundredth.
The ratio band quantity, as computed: 0.99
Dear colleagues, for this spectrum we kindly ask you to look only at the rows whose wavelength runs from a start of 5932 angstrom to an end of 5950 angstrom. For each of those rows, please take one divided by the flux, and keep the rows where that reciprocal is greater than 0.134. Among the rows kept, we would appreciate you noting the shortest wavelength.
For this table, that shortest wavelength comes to 5934 angstrom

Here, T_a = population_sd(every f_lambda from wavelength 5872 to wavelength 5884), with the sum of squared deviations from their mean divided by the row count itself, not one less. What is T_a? 0.22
